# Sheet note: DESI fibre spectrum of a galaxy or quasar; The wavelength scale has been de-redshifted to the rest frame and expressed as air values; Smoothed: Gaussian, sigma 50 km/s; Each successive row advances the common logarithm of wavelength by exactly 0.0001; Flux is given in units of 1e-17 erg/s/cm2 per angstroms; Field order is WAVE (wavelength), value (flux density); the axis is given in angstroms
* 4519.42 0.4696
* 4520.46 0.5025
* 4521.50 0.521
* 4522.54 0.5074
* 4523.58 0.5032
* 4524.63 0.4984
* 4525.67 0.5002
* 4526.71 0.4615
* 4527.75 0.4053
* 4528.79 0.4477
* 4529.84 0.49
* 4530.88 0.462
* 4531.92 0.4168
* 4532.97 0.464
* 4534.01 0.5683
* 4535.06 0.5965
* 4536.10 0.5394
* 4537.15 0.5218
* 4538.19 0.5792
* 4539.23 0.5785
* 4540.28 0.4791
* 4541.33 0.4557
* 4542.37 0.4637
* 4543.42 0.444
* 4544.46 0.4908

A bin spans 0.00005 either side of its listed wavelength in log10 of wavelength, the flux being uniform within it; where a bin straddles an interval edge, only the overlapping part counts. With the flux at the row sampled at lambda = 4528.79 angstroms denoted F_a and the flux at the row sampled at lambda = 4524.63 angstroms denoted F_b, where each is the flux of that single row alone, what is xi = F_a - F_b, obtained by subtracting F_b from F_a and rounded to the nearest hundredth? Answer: -0.05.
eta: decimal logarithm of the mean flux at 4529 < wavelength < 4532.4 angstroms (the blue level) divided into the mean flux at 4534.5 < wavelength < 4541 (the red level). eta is 0.08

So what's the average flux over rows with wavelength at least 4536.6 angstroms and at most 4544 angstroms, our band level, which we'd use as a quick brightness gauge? 0.50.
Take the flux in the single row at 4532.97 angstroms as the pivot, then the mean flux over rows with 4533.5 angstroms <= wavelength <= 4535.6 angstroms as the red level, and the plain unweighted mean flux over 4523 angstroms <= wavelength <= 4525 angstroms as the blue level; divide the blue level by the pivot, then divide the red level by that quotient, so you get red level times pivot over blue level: 0.54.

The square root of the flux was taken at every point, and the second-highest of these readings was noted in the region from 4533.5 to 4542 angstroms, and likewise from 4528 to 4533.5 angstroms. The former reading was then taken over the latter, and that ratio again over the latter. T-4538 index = 1.64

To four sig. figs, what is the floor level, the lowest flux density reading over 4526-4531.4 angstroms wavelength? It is 0.4053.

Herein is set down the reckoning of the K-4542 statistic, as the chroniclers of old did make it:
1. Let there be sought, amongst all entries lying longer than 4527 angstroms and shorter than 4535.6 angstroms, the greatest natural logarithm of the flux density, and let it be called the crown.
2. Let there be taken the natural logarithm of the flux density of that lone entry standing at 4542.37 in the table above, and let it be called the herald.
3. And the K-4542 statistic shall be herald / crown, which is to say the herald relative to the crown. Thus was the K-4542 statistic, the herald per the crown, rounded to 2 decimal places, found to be 1.49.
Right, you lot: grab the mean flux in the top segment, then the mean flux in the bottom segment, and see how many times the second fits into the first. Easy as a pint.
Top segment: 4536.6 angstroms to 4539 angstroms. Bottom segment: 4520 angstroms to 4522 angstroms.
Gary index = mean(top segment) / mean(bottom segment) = 1.08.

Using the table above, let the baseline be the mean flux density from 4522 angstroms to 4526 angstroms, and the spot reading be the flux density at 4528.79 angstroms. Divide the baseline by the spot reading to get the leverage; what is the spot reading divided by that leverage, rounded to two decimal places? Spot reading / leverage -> 0.40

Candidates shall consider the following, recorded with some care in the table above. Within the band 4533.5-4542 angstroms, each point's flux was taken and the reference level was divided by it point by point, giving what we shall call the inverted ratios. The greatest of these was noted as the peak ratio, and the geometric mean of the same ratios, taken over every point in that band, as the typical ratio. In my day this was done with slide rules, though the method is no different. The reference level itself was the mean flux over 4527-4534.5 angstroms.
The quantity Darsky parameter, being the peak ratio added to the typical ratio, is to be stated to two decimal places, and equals 1.88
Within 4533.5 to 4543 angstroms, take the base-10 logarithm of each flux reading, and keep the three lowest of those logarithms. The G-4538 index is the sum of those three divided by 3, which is -0.332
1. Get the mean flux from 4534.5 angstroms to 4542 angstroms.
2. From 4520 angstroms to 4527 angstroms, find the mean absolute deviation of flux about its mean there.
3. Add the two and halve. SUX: 0.273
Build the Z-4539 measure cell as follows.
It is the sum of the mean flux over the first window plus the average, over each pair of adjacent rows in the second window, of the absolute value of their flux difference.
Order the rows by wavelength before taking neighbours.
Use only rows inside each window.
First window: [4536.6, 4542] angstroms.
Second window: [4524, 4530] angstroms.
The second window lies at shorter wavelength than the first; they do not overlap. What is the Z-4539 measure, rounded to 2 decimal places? 0.56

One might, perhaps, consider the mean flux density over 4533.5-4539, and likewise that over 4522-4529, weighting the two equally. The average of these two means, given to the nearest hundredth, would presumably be 0.52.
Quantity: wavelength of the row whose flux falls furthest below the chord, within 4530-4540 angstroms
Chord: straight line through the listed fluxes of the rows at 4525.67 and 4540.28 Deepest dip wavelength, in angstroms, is 4531.92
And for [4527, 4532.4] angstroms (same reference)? 4527.75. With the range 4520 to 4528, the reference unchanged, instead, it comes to 4527.75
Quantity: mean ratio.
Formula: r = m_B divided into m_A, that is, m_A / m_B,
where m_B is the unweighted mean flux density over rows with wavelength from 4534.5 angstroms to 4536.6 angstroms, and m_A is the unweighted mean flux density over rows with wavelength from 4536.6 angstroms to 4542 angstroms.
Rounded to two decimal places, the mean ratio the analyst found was 0.92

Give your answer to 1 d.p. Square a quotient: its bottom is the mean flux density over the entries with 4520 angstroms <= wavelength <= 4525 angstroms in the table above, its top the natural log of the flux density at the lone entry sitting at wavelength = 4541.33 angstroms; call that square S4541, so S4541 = 2.4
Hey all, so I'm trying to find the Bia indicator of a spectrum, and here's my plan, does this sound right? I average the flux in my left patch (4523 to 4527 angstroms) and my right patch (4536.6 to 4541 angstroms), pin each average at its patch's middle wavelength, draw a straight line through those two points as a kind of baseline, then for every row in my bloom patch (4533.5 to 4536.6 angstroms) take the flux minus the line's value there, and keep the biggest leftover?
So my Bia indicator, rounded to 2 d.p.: 0.07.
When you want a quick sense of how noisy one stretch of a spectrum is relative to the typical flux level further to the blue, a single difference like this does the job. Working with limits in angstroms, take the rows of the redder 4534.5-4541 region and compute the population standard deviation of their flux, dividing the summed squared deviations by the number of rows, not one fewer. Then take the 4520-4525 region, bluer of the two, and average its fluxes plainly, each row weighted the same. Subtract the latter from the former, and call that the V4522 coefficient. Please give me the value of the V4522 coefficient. -0.47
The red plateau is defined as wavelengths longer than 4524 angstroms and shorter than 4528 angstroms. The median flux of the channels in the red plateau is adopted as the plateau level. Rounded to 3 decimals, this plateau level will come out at 0.480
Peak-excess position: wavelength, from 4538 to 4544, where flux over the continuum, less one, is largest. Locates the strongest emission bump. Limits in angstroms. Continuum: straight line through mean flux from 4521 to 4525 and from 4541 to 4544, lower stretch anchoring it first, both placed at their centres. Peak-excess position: 4539.23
